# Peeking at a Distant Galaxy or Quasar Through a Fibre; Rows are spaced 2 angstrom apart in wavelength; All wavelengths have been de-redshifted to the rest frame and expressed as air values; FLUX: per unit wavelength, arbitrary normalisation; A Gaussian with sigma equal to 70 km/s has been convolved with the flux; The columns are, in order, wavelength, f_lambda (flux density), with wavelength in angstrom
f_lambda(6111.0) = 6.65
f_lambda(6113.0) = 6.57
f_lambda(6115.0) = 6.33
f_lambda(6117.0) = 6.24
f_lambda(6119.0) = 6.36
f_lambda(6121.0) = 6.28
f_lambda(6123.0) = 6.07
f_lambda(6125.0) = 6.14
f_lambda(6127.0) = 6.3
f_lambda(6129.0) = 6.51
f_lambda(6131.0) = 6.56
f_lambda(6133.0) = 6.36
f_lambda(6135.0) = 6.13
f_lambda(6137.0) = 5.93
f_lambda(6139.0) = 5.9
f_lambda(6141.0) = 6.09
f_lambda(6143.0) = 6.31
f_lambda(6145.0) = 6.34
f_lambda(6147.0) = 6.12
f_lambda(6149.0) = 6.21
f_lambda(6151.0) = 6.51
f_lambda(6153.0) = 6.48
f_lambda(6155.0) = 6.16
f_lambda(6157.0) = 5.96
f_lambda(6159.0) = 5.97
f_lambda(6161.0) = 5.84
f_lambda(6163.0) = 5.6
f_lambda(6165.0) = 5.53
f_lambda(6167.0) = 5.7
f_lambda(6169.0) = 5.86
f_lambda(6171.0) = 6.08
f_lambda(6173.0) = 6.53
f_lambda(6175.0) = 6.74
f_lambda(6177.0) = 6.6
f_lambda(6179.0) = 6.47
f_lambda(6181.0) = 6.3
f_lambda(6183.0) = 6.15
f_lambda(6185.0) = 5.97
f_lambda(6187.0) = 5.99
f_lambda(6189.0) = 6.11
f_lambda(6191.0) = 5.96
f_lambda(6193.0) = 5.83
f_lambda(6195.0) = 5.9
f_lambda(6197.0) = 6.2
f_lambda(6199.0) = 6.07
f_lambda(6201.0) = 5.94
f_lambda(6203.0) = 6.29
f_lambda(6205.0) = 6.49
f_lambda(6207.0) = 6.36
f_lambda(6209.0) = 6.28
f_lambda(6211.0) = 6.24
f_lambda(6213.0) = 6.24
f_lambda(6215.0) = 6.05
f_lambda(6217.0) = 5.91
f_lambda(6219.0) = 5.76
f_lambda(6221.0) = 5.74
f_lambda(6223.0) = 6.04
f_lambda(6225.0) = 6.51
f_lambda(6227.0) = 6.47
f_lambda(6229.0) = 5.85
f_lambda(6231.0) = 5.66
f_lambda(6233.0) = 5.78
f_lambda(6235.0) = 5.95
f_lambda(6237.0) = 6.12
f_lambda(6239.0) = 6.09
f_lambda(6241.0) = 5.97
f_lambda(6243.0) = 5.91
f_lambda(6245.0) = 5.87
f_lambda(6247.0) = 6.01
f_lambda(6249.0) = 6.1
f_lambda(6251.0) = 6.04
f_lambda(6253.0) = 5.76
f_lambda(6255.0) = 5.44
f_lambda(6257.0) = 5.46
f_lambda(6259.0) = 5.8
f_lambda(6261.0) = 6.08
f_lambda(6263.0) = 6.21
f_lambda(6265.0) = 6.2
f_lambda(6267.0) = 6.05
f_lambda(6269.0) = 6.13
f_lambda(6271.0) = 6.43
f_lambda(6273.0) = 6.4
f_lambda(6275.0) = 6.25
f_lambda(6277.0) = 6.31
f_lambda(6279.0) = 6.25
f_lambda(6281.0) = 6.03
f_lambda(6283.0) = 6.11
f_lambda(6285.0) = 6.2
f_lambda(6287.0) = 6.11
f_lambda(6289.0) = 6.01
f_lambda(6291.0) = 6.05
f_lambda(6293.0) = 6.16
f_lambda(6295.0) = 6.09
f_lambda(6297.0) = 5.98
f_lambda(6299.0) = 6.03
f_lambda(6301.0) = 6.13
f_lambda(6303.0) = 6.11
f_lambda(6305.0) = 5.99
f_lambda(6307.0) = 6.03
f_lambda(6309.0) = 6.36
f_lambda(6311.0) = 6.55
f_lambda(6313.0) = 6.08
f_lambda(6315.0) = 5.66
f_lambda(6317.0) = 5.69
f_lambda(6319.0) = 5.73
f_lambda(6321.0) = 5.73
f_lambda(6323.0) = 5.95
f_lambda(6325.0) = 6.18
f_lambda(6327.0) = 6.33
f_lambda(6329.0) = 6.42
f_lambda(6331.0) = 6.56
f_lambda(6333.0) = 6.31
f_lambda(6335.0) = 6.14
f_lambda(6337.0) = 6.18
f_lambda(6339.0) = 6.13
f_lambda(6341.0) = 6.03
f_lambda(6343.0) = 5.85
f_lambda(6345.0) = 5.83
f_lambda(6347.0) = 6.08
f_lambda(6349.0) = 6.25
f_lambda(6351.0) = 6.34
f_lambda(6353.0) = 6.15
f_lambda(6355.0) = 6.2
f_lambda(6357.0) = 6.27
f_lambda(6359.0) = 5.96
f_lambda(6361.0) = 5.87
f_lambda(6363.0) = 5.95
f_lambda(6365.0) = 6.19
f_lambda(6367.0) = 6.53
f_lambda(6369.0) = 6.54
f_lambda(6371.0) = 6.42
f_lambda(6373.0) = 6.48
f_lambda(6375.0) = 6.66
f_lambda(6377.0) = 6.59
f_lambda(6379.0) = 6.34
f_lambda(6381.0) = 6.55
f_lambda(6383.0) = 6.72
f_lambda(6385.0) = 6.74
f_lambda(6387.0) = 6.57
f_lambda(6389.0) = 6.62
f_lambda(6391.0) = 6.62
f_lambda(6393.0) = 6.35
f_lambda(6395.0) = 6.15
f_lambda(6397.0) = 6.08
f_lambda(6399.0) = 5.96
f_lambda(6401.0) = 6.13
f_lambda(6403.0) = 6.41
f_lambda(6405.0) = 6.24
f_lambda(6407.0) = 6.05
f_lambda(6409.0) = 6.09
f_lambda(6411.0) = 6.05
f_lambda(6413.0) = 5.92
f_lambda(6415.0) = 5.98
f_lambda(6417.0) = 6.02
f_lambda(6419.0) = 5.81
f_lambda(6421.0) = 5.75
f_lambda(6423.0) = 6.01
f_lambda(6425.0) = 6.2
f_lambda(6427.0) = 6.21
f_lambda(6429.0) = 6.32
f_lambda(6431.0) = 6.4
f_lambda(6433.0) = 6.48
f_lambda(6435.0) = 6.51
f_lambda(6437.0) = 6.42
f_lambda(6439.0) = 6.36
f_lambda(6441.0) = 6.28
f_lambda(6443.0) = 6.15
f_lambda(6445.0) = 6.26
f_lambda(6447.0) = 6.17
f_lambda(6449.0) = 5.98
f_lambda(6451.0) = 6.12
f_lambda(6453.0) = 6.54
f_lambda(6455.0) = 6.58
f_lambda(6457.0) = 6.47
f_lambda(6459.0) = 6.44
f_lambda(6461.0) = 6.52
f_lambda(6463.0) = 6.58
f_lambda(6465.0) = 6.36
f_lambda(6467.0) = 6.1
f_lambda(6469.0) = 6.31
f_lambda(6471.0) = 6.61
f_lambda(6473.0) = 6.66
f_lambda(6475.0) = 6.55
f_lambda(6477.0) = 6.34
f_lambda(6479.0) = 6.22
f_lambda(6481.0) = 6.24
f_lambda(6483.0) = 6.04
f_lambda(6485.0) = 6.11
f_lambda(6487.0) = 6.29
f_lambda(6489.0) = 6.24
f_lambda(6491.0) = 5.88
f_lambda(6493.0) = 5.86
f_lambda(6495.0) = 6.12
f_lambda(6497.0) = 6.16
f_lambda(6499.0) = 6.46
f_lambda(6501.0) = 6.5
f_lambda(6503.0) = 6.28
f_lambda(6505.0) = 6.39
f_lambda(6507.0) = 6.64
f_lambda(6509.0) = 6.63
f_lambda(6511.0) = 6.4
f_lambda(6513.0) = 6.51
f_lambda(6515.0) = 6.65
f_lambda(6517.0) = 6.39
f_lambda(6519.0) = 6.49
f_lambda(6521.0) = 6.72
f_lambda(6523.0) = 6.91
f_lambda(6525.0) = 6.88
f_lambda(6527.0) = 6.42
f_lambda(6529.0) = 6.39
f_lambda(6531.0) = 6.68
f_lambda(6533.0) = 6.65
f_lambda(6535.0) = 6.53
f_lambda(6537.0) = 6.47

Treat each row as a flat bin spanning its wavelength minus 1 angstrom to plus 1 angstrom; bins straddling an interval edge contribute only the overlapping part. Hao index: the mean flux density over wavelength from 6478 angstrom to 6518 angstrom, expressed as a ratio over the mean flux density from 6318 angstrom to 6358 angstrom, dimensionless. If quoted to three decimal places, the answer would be 1.027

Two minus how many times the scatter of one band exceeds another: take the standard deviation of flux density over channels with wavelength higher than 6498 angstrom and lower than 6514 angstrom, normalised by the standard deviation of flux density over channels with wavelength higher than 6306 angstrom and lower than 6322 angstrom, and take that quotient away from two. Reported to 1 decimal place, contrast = 1.6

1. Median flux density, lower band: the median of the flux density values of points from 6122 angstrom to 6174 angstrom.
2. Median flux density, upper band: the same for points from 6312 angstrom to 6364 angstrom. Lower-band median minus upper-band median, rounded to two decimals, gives 0.02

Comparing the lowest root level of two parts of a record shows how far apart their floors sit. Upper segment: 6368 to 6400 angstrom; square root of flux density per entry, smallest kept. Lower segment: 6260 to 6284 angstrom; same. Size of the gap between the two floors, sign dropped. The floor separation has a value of 0.014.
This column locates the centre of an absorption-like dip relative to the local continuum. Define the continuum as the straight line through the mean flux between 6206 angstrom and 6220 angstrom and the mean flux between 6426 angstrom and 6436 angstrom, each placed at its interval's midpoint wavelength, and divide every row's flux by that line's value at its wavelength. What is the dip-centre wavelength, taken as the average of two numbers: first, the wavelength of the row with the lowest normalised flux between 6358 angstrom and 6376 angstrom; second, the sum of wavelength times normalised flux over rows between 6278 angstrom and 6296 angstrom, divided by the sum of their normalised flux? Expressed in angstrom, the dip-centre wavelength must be 6324.0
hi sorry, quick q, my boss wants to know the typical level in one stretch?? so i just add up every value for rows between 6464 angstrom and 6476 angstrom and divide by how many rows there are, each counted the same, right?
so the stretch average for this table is 6.43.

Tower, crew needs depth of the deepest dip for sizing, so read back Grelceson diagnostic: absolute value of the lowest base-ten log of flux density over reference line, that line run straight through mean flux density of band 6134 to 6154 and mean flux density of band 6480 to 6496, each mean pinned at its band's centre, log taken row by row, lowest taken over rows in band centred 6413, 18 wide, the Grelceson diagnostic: 0.027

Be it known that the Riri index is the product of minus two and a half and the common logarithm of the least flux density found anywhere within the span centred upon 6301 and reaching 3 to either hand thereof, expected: -1.95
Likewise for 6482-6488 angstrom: -1.95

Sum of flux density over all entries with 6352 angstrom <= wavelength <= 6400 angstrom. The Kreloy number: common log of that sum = 2.183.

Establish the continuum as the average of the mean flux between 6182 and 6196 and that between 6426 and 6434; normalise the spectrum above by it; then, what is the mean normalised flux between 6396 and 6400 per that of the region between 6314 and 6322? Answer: 1.06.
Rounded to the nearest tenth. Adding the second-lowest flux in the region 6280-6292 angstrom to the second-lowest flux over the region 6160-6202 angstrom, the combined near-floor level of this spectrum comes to 11.6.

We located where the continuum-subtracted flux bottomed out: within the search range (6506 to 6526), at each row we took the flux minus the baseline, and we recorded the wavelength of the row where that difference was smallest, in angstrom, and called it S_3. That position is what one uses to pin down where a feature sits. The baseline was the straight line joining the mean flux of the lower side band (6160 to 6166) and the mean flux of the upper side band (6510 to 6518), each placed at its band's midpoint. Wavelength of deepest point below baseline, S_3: 6517.0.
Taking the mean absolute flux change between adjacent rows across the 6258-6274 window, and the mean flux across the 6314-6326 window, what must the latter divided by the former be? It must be 42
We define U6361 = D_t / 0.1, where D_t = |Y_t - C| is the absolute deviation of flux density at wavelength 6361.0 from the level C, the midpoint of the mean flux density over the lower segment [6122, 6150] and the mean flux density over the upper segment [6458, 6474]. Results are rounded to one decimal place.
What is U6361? 4.6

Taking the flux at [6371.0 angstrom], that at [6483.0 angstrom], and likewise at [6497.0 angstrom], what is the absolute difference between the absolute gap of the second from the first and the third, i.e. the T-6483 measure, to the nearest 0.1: 5.8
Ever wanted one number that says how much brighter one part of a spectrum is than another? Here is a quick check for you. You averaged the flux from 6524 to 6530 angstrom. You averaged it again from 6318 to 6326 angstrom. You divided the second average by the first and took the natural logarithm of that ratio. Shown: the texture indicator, -0.107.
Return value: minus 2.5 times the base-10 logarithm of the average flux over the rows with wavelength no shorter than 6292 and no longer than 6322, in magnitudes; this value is -1.95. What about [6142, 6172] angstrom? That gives -1.95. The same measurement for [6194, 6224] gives -1.96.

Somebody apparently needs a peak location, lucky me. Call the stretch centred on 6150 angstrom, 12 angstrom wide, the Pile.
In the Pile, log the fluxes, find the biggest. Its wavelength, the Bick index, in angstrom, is 6151.0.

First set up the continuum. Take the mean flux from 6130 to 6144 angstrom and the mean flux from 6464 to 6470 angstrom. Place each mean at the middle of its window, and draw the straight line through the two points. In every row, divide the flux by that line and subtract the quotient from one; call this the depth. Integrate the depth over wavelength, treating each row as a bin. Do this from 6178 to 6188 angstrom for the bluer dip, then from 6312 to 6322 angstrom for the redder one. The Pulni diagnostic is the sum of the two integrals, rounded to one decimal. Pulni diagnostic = 0.7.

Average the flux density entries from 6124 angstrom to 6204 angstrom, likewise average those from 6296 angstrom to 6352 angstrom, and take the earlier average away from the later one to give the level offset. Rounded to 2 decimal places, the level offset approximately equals -0.05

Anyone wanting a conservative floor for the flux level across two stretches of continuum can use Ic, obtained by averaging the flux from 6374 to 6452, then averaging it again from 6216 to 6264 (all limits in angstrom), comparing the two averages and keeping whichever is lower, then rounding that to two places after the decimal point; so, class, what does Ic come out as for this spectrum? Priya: 5.94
